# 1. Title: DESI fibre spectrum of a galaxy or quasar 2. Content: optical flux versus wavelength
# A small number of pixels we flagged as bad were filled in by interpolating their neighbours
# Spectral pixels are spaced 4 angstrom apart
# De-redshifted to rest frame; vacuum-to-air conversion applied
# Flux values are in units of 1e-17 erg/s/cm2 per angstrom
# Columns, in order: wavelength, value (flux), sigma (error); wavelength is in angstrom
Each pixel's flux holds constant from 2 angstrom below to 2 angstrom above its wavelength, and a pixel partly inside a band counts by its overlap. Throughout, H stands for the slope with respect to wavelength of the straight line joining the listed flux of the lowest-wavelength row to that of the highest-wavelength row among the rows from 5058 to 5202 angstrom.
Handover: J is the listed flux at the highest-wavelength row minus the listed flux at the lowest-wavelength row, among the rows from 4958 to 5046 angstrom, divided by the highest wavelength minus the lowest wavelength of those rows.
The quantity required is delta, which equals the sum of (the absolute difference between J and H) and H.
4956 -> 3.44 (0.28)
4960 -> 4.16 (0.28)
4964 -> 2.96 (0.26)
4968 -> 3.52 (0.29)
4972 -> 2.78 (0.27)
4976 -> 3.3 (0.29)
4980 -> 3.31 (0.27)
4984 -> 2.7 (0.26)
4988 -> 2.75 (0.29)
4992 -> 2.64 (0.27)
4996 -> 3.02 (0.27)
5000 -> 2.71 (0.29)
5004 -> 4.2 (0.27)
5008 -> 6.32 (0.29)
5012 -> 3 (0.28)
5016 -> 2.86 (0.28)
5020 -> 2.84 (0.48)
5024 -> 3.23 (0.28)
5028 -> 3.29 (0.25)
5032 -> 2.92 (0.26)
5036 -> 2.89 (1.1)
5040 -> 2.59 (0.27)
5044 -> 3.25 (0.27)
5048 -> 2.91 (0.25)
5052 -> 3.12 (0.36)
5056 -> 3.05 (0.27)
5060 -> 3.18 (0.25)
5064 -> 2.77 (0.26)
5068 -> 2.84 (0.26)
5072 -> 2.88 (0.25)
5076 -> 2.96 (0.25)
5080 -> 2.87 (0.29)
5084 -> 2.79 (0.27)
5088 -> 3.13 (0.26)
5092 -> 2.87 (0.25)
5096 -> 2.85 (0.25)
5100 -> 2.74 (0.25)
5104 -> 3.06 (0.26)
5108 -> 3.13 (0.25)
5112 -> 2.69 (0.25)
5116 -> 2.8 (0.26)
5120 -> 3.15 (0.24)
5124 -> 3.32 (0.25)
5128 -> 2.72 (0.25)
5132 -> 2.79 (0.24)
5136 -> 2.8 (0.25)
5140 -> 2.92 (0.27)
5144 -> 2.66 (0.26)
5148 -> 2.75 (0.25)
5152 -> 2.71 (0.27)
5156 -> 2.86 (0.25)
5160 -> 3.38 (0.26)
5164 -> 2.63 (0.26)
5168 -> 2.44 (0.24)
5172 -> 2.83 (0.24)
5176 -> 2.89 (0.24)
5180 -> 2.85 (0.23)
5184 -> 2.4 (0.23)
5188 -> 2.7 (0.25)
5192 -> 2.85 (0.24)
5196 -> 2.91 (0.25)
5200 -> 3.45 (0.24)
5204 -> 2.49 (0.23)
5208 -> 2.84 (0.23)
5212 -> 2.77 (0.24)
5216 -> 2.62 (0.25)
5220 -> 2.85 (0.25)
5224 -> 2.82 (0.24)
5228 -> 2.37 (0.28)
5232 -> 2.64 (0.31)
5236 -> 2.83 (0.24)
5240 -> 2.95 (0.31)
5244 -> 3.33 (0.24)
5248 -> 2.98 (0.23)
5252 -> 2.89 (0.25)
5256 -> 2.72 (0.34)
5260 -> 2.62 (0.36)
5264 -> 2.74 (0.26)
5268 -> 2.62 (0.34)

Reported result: 0.015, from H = 0.002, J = -0.011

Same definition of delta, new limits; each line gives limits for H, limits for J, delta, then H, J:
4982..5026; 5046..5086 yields 0.030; 0.013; -0.003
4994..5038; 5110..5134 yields 0.005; -0.003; 0.005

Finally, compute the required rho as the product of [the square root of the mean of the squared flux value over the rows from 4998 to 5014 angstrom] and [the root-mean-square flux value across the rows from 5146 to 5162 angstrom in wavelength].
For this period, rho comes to 12.6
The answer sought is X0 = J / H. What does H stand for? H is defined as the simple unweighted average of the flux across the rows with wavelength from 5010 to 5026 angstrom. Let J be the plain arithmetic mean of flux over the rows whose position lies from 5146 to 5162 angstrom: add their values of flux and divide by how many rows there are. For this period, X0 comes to 0.98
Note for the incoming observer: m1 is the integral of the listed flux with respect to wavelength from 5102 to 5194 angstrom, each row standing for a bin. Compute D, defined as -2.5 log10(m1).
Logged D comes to -6.04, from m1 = 261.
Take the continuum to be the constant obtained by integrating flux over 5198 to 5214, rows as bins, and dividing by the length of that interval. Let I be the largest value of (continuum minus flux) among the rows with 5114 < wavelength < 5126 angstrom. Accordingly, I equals 0.09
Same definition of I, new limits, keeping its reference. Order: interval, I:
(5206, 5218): 0.27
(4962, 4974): 0.11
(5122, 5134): 0.17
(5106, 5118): 0.20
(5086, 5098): 0.04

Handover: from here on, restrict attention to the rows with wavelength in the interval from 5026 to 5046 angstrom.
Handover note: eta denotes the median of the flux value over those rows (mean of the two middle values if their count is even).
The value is 2.92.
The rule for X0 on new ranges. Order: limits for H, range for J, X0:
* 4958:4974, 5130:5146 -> 0.83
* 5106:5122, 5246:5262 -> 0.95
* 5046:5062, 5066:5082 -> 0.94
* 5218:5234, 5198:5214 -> 1.08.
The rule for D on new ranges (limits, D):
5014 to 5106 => -6.08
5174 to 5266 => -6.03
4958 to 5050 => -6.18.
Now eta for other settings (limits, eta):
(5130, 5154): 2.77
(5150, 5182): 2.84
